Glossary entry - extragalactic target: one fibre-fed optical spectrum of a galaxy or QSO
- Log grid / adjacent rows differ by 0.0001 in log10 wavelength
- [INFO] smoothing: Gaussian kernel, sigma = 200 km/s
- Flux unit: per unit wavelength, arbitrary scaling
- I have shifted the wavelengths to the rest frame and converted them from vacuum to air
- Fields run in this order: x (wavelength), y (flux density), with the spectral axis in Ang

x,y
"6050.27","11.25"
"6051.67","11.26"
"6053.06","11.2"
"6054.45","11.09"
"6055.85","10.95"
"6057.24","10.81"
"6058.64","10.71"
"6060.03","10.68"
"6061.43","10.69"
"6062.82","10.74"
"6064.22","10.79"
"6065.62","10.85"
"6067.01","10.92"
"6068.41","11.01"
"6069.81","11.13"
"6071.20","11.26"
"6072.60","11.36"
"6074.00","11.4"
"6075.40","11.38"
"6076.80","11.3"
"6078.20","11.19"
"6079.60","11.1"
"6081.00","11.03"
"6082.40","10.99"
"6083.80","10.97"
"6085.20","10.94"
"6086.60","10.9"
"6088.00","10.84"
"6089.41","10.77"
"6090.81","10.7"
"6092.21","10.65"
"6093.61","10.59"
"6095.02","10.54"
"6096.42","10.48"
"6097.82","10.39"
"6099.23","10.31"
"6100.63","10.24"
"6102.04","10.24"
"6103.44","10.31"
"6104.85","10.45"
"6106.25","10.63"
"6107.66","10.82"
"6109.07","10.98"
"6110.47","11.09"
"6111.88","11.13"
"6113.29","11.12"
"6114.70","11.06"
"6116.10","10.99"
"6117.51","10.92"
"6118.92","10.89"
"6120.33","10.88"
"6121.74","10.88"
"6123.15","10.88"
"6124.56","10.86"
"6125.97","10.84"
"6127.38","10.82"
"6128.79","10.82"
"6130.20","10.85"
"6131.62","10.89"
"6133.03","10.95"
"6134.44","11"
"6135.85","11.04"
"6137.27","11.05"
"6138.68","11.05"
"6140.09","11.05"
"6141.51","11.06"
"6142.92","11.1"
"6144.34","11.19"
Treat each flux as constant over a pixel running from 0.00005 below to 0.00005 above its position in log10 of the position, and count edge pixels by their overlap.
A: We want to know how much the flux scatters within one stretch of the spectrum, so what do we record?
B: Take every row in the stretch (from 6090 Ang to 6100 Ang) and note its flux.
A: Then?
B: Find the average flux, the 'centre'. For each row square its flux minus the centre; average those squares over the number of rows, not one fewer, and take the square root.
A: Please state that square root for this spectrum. 0.13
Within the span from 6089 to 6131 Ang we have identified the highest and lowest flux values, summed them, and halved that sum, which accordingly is 10.7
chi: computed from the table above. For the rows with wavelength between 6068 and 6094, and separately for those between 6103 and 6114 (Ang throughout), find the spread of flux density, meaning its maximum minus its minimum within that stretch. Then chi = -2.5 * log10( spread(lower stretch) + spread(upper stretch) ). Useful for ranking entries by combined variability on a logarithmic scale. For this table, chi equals -0.53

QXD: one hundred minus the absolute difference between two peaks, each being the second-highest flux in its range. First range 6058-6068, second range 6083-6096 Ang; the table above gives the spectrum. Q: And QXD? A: 99.9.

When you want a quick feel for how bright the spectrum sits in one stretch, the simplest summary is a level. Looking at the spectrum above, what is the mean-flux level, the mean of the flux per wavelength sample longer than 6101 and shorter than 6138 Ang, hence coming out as 10.9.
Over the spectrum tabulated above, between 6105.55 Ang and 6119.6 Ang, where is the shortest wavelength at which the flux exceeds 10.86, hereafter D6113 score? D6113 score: 6109.07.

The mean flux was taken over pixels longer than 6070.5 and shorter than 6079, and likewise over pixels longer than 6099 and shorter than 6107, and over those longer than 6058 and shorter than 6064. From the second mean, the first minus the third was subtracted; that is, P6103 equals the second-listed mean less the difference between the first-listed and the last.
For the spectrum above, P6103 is 9.8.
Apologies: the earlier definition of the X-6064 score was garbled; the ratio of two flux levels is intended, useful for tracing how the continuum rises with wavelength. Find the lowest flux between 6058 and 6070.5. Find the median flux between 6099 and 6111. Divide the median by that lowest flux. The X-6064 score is 0.978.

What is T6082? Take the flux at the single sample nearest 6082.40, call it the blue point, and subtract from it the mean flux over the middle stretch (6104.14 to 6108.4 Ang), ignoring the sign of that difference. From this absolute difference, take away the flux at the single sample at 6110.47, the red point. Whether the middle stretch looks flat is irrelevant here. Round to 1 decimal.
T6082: -10.7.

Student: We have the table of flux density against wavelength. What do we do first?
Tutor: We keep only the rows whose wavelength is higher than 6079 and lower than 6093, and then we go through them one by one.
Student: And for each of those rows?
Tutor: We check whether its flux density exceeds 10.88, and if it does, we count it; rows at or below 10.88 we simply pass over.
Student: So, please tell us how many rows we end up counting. 6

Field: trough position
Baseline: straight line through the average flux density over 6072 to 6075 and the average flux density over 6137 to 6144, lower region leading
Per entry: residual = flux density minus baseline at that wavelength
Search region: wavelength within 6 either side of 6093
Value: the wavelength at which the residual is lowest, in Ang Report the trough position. 6097.82 Ang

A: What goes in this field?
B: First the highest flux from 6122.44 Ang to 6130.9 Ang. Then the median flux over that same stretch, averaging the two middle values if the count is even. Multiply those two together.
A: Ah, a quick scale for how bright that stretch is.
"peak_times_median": 118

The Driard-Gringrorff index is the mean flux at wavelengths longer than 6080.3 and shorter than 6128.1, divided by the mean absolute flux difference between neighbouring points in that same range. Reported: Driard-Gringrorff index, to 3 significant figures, 179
